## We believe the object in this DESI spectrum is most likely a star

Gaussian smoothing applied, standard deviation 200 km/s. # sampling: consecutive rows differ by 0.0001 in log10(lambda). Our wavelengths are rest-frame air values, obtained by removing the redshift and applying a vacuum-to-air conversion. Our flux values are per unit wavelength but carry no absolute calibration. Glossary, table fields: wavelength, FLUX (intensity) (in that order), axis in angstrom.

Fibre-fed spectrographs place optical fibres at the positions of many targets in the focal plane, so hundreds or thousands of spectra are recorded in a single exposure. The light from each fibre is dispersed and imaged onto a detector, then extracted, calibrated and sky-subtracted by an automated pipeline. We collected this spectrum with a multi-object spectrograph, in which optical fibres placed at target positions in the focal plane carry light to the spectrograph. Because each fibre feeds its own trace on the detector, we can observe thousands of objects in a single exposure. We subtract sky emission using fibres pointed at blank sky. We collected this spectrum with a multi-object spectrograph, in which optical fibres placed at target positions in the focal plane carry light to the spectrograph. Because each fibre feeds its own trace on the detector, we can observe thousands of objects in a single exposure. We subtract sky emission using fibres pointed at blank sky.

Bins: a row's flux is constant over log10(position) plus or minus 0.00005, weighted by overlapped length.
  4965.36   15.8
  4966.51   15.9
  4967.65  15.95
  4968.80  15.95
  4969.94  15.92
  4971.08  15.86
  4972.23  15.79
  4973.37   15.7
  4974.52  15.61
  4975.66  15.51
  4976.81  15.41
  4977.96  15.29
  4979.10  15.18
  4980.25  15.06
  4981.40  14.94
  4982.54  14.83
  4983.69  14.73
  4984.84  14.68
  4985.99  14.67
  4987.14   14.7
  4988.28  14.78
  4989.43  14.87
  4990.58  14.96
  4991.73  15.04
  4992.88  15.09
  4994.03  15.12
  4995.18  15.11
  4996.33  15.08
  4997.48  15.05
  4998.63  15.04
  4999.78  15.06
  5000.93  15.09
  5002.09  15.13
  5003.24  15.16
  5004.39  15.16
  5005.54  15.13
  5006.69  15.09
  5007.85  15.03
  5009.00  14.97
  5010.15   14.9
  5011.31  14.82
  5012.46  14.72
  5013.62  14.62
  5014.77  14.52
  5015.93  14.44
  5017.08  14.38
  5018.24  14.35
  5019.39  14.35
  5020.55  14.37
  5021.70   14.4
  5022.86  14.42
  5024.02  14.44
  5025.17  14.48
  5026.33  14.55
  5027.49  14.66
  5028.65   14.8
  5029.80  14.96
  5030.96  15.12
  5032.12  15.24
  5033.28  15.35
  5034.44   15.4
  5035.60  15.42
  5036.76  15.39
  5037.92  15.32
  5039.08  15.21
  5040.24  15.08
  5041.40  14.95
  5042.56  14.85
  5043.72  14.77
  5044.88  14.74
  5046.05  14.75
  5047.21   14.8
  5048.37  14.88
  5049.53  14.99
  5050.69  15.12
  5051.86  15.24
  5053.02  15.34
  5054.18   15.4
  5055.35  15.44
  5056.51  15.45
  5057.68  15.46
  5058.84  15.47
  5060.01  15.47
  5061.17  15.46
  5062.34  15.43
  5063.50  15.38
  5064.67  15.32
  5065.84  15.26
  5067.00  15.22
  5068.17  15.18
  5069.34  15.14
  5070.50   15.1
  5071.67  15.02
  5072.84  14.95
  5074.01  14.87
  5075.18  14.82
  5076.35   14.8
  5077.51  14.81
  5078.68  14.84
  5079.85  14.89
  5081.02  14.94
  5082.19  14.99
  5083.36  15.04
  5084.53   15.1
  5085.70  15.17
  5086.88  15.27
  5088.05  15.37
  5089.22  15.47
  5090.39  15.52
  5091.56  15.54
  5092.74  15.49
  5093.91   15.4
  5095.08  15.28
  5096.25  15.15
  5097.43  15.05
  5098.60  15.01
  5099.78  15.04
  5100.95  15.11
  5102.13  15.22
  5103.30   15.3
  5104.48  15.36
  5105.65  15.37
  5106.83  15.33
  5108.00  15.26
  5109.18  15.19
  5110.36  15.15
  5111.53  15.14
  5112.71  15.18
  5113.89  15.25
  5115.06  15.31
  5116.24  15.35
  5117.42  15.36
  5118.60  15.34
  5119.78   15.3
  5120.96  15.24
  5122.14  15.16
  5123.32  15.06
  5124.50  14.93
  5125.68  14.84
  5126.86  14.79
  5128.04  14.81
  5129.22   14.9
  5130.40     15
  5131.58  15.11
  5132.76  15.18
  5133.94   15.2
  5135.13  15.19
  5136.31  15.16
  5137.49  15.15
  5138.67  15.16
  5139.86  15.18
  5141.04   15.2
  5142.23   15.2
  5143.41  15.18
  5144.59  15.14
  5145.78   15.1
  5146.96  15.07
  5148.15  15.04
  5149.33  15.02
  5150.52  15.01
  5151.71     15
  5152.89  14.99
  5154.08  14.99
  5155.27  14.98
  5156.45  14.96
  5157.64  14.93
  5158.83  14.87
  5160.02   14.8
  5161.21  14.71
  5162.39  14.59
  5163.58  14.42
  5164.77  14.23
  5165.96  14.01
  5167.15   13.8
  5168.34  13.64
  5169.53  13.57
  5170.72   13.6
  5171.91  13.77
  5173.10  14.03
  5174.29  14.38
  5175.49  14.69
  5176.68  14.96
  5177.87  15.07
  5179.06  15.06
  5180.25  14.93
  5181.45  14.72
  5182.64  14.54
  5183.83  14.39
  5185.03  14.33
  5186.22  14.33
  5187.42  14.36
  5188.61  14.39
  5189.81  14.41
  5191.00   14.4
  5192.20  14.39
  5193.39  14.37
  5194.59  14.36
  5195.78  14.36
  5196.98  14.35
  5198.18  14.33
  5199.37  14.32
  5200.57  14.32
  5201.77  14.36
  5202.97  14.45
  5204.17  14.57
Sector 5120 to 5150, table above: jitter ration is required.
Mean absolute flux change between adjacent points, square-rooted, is 0.22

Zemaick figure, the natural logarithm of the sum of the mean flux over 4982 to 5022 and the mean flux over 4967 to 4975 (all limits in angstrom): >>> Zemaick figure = 3.423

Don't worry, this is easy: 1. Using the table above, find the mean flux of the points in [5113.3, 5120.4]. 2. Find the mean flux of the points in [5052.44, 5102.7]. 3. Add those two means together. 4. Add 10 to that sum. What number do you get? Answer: 40.5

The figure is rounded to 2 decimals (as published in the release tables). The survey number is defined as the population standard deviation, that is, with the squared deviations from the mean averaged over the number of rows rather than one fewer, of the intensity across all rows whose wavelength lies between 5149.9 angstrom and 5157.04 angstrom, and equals 0.02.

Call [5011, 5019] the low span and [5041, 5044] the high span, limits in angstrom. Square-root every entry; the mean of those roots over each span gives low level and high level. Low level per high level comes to 0.99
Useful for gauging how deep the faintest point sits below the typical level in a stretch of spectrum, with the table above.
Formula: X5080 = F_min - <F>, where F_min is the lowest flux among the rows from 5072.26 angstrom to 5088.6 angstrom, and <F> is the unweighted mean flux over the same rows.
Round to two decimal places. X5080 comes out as -0.19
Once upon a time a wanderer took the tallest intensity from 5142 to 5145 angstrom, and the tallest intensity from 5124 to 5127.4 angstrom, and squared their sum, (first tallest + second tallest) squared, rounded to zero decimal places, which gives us 908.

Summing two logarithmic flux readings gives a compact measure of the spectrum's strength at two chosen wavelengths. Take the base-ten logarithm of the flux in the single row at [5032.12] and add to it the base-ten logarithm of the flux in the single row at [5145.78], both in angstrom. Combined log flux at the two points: 2.362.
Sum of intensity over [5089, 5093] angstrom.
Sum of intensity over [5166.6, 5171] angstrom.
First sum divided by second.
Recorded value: 1.14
